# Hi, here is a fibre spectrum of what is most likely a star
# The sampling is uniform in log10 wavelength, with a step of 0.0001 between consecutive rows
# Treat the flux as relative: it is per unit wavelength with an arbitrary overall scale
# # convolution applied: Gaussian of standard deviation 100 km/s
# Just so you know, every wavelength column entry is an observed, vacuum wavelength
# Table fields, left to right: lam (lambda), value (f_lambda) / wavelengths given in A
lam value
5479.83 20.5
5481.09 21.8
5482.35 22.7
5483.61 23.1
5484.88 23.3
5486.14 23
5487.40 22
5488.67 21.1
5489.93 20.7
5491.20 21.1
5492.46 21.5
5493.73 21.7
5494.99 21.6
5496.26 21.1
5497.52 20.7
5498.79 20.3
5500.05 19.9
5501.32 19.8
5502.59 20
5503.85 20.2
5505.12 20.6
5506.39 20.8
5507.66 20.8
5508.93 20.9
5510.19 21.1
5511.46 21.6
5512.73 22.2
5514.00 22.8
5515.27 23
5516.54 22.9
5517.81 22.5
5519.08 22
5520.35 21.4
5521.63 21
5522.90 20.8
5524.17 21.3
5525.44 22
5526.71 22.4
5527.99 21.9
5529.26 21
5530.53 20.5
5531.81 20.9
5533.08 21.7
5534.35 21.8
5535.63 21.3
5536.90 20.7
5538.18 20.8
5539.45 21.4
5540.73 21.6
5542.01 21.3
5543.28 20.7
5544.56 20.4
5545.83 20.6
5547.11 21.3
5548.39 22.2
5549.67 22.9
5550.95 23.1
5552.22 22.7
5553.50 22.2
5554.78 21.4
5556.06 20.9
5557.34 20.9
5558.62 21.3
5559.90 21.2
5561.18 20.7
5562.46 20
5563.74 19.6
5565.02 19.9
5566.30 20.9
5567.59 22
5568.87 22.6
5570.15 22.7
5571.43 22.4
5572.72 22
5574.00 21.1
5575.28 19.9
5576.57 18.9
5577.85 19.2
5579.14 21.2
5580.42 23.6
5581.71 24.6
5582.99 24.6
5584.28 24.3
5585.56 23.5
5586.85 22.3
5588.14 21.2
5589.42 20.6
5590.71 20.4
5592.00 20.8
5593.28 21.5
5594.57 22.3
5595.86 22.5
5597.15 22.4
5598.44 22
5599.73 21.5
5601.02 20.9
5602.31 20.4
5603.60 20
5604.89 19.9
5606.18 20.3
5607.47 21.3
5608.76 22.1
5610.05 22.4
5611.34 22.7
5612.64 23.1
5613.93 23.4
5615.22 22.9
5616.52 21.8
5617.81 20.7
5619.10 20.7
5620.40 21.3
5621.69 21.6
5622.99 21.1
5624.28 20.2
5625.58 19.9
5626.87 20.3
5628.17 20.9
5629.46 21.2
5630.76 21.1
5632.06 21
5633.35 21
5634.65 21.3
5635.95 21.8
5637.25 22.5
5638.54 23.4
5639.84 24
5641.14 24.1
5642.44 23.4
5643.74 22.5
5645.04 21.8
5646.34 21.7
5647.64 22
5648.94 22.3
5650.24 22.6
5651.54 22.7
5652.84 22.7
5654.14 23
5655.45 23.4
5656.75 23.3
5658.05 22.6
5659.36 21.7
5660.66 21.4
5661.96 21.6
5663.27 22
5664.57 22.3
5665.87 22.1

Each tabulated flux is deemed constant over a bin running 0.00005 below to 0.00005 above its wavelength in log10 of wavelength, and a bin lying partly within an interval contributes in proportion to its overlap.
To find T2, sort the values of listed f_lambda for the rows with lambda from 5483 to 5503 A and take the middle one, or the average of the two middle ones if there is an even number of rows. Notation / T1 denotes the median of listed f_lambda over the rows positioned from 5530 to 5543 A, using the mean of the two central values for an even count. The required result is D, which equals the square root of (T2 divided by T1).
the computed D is 1.00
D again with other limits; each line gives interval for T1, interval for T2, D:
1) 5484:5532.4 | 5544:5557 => 1.02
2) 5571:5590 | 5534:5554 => 0.99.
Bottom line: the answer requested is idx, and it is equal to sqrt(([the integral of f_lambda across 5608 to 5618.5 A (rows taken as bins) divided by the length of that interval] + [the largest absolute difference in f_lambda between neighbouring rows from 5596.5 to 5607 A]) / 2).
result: 3.39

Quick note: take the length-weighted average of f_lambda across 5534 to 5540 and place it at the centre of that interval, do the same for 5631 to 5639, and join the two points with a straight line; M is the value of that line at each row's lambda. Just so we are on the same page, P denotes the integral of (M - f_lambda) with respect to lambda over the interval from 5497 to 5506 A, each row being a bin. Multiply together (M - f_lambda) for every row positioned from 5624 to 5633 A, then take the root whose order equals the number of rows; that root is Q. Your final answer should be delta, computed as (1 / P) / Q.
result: 0.2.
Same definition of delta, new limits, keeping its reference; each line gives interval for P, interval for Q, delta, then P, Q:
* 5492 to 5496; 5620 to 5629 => -0.6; -3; 0.68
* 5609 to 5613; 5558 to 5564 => -1.6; -4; 0.15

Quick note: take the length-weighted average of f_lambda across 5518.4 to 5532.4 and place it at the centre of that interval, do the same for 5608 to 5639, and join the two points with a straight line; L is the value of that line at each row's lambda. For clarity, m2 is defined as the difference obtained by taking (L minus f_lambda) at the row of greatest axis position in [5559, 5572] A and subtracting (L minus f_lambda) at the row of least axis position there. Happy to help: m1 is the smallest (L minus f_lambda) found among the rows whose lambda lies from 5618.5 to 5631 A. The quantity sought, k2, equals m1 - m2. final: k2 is 1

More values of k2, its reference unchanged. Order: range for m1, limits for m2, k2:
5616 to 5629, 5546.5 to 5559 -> 0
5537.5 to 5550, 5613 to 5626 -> -5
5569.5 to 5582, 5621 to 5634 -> -4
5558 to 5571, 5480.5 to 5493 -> -2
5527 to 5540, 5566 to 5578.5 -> -2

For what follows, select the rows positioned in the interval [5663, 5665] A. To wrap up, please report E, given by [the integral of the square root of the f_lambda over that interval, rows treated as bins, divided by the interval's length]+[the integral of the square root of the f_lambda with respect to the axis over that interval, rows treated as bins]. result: 14.2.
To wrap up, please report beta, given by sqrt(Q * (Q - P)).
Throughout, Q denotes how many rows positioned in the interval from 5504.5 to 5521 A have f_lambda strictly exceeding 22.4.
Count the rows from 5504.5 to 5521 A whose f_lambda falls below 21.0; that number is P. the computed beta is 0.0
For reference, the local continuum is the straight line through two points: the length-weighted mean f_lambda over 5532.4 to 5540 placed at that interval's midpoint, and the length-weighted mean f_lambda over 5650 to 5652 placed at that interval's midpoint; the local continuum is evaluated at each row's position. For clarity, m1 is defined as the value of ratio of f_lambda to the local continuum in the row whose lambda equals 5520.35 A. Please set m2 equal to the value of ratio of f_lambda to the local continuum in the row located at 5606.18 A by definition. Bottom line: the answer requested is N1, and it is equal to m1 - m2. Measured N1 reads 0.10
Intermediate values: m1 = 1.01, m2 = 0.92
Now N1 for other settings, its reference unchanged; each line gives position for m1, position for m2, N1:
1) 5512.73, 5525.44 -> 0.02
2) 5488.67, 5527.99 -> -0.02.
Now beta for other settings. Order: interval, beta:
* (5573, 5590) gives 2.2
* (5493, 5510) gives 0.0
